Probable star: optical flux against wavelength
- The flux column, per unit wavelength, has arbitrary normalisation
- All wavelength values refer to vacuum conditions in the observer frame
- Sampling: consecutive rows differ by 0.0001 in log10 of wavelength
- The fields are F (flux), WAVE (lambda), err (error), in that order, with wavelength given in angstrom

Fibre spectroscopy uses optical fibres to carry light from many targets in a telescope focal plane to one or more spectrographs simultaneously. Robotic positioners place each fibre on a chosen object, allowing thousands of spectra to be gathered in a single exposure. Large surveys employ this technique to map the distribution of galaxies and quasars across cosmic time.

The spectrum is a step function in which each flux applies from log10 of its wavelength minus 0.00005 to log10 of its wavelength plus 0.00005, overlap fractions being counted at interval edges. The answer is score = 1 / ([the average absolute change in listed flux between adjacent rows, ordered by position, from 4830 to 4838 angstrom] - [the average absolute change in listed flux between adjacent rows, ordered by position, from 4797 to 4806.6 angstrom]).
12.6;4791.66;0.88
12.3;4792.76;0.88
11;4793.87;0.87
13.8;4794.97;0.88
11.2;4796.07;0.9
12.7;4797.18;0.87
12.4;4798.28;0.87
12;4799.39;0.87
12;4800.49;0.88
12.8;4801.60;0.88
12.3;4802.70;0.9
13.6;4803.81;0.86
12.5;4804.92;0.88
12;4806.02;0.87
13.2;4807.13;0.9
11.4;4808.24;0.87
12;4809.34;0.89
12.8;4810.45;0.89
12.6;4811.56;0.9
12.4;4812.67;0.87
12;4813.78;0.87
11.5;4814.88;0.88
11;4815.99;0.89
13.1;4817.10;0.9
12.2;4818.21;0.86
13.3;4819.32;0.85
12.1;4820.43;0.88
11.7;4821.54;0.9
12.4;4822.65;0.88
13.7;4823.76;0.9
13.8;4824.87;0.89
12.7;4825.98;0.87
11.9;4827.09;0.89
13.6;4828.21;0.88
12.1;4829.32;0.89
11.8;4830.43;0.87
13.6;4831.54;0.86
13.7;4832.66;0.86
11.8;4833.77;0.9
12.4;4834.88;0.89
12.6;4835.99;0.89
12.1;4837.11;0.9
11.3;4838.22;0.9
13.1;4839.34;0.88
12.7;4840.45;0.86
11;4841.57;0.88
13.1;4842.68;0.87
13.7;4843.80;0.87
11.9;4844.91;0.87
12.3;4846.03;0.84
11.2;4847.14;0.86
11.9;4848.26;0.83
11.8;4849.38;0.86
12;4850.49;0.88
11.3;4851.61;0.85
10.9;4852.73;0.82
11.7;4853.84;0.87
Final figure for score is 4.2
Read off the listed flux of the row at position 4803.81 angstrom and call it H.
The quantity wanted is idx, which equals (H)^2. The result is 185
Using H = 13.6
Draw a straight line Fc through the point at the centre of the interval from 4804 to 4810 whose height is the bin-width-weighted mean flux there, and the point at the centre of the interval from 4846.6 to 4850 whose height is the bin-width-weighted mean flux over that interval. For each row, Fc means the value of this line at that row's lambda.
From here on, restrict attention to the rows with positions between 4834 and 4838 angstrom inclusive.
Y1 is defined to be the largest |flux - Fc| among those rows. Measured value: 0.8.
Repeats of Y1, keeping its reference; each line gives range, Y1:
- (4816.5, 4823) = 1.2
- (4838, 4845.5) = 2.0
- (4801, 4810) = 1.2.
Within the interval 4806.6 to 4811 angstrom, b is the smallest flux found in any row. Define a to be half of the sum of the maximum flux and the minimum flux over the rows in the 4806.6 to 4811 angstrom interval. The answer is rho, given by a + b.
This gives 23.7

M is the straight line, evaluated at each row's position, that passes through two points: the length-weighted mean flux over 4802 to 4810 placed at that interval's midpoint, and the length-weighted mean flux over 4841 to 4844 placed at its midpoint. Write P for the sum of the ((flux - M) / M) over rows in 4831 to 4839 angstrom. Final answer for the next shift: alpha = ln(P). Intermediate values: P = 0.03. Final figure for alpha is -3.5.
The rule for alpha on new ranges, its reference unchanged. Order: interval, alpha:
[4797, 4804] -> -2.9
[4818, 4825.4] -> -1.8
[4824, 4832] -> -1.7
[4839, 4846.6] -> -2.9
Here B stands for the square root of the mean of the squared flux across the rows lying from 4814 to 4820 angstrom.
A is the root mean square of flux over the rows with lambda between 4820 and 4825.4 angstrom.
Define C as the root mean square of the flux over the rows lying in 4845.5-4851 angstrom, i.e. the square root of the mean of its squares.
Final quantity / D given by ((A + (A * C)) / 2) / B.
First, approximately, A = 12.8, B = 12.3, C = 11.8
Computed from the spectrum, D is 6.69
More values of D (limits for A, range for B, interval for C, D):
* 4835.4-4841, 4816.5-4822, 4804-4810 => 6.55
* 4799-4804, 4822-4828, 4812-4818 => 6.33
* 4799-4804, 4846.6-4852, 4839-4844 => 7.41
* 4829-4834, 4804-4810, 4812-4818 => 6.72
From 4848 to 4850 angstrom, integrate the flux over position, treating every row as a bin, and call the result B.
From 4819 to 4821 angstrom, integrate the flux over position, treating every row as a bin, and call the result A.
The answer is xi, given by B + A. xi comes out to 49.0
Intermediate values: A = 25.2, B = 24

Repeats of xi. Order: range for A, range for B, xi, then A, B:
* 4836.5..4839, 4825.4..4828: 61.9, 29.5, 32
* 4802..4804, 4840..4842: 49.3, 25.7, 24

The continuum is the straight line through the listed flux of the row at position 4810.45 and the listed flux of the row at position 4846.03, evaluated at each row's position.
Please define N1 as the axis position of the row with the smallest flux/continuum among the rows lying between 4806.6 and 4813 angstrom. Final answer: 4808.24 angstrom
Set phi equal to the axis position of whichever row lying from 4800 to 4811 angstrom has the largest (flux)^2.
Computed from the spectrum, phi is 4803.81 angstrom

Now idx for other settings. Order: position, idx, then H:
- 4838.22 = 128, 11.3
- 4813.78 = 144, 12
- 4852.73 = 119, 10.9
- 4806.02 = 144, 12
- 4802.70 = 151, 12.3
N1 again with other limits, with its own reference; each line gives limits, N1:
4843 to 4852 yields 4847.14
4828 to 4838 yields 4830.43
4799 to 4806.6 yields 4799.39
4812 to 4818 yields 4815.99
